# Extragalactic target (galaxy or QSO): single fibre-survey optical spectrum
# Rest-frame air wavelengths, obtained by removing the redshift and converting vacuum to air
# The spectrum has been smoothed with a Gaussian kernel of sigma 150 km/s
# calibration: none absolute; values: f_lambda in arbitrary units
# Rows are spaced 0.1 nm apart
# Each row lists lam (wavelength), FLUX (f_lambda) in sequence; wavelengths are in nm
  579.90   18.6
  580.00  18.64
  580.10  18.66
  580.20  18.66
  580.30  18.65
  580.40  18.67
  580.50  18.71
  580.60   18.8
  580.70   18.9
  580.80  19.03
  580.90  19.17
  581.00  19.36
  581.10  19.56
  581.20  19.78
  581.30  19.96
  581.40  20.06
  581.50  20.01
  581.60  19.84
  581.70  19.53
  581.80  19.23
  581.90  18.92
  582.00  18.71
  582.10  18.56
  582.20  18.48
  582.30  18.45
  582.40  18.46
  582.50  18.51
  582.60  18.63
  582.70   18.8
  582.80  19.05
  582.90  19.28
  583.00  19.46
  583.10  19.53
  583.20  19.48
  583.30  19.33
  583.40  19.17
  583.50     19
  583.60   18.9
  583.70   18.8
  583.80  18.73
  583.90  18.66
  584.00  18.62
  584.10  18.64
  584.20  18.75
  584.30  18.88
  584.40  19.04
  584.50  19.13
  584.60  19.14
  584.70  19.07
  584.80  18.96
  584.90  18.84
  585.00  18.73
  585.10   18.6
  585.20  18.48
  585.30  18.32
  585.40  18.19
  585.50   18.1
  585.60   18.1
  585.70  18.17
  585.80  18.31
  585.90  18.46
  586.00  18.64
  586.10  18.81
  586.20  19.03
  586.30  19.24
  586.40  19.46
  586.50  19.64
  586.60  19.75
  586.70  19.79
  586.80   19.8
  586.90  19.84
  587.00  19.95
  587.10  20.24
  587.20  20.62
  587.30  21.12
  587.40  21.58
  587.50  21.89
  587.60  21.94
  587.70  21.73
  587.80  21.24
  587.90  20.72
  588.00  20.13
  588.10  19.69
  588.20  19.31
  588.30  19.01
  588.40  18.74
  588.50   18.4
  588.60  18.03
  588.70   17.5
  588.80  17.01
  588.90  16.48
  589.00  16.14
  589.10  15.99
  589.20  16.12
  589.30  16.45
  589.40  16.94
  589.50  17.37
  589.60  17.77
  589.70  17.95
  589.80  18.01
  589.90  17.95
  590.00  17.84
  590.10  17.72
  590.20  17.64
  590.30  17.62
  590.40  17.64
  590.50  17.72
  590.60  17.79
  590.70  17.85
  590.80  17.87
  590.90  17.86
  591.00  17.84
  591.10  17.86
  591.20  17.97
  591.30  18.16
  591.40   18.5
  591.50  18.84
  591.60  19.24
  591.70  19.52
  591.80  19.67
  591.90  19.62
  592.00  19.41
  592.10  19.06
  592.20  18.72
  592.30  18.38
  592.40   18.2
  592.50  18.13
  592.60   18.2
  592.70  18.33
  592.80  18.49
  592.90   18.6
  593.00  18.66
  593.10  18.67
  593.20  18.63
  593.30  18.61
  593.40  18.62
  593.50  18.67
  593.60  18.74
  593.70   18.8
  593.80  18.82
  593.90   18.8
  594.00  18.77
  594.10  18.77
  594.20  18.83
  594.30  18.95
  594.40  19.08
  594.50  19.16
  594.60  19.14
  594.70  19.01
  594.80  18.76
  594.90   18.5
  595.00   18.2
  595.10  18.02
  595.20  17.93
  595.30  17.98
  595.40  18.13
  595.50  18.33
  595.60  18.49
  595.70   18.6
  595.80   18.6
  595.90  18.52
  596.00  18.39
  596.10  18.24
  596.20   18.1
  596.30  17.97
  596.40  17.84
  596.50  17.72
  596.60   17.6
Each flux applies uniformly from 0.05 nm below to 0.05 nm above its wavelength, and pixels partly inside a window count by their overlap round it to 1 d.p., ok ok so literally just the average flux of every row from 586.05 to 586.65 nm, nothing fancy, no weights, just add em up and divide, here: 19.3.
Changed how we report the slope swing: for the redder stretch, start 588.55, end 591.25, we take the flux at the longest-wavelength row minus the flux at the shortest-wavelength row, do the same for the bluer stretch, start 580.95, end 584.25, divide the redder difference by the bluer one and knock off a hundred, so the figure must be -100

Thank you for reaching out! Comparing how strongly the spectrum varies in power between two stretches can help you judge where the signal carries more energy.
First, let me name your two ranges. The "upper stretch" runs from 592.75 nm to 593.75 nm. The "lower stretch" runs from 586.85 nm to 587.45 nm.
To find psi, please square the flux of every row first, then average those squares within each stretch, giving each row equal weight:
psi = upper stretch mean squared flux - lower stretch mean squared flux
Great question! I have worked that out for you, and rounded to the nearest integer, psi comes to -75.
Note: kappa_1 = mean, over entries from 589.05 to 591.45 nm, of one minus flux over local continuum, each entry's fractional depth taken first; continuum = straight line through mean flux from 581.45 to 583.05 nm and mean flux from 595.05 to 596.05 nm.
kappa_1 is 0.05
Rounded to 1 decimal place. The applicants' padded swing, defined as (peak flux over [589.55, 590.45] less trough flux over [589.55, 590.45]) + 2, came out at 2.4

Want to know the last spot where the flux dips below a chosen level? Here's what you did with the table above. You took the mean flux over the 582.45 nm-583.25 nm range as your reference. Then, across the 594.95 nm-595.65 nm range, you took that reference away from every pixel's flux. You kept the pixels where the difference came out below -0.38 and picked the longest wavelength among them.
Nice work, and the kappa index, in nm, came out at 595.60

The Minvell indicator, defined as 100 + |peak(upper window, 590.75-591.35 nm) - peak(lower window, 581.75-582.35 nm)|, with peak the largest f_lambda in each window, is 101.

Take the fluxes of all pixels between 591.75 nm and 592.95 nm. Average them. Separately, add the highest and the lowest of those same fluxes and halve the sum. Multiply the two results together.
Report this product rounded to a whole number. 354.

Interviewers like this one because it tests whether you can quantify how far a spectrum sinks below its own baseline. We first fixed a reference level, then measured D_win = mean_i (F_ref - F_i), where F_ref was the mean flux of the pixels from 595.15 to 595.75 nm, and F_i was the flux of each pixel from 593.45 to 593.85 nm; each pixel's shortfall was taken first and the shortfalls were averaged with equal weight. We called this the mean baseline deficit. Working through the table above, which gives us -0.5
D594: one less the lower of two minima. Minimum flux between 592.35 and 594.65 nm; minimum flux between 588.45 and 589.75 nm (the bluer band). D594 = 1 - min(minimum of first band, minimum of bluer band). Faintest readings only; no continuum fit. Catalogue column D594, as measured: -15.0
